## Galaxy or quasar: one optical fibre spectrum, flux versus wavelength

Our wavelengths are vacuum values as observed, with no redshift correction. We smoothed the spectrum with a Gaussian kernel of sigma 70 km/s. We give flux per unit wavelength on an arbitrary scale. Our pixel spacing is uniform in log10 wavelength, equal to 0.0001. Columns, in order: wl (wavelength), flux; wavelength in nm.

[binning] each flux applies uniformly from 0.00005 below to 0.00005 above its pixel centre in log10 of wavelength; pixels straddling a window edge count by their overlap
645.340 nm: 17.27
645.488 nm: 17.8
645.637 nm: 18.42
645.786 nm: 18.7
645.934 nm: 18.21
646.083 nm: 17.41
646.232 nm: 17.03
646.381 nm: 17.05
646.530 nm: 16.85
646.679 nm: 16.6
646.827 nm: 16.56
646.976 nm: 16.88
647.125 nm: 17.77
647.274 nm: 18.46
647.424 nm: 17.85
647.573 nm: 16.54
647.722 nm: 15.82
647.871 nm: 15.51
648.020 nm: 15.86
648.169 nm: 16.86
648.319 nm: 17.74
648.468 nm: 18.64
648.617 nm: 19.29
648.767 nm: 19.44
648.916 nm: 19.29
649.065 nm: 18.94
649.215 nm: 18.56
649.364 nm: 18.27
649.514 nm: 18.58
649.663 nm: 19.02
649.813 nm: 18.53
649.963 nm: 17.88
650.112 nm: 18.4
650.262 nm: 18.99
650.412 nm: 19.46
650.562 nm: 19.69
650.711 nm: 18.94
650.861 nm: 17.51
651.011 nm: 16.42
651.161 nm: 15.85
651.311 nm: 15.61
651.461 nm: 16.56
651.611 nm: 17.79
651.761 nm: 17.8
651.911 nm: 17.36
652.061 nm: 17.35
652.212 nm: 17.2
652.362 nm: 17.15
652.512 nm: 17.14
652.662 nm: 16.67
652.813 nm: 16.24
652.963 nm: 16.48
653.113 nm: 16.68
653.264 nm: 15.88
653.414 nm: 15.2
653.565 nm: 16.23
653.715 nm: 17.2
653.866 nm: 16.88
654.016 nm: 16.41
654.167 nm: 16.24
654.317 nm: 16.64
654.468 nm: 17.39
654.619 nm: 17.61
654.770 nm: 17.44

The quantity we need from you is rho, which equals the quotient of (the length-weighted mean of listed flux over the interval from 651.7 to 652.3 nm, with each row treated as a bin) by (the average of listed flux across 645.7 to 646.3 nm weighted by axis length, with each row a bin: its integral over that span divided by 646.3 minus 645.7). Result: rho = 0.97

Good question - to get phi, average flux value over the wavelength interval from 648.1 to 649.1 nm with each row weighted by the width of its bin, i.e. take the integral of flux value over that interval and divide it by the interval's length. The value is 18.6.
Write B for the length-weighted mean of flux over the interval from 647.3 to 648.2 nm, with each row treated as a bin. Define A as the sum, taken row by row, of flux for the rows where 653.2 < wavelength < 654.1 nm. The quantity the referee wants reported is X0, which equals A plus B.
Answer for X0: 114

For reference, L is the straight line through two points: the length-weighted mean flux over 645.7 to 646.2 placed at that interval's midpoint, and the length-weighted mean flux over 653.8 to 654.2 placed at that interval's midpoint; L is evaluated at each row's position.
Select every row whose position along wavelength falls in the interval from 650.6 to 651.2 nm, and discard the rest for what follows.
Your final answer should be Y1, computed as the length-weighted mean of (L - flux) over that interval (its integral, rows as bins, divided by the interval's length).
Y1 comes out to -0.3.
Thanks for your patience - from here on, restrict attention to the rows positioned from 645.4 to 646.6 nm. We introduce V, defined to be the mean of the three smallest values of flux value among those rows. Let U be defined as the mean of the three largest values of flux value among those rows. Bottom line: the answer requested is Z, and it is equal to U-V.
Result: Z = 1.5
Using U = 18.4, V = 17.0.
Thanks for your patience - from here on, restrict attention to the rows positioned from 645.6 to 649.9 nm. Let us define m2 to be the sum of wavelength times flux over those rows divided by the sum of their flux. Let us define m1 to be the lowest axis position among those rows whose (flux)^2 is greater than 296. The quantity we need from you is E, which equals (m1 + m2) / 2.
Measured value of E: 646.70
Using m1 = 645.637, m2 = 647.75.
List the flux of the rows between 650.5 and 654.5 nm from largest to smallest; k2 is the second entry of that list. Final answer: 18.94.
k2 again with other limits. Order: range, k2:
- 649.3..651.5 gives 19.46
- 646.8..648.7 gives 18.64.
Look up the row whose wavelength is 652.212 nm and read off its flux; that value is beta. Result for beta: 17.2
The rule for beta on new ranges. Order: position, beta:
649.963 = 17.88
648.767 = 19.44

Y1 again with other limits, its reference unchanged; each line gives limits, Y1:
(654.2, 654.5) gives -0.4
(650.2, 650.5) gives -2.0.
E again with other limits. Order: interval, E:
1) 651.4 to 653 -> 651.91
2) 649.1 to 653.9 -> 650.34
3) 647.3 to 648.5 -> 647.69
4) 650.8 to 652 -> 651.13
